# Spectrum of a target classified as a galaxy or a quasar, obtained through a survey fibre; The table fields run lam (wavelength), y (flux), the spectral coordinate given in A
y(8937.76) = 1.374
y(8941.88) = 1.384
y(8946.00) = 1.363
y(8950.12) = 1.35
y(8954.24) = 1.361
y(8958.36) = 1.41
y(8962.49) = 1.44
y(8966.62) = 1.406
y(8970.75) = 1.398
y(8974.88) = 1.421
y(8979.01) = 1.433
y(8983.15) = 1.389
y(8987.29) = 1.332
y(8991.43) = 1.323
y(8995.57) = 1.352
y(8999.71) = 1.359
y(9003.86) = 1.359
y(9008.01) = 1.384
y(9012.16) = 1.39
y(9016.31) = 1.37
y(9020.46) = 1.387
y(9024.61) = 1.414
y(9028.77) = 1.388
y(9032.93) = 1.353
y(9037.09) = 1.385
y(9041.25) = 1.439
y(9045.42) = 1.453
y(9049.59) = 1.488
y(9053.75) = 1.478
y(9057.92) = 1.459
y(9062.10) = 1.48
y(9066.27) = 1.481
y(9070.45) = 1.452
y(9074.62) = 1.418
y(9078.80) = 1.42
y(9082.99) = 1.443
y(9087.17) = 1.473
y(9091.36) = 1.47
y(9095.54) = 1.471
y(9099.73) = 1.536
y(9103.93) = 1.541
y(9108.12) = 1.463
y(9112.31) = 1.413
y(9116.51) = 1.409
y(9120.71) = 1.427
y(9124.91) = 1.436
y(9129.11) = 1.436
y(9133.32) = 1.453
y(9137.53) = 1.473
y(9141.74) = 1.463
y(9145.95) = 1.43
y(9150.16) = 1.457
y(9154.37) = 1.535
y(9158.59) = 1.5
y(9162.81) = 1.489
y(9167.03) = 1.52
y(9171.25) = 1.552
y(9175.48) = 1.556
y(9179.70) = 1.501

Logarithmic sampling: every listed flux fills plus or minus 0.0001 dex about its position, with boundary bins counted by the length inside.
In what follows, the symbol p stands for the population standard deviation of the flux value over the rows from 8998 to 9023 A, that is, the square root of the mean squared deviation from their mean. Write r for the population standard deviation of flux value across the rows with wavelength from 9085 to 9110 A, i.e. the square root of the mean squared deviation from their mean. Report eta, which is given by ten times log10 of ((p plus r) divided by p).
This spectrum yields 5.5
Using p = 0.013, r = 0.033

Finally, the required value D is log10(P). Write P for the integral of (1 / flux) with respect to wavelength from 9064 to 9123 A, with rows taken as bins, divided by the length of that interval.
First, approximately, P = 0.686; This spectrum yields -0.163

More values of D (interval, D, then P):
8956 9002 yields -0.142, 0.721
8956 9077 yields -0.148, 0.711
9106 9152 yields -0.159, 0.694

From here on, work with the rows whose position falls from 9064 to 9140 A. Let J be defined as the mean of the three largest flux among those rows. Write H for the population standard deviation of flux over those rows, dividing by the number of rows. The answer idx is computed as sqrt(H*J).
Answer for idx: 0.235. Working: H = 0.036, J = 1.52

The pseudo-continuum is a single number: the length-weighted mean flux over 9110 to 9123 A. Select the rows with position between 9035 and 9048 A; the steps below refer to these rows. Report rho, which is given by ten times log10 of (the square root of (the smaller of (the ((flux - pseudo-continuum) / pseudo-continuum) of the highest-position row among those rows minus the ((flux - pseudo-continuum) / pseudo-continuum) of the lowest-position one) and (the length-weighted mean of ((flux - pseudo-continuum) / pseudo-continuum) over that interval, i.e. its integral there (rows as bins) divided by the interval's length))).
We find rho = -10.7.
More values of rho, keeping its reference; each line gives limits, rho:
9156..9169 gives -9.3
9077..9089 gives -8.6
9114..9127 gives -11.9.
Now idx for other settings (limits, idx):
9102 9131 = 0.249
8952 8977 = 0.185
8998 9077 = 0.260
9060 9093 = 0.188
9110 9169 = 0.239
